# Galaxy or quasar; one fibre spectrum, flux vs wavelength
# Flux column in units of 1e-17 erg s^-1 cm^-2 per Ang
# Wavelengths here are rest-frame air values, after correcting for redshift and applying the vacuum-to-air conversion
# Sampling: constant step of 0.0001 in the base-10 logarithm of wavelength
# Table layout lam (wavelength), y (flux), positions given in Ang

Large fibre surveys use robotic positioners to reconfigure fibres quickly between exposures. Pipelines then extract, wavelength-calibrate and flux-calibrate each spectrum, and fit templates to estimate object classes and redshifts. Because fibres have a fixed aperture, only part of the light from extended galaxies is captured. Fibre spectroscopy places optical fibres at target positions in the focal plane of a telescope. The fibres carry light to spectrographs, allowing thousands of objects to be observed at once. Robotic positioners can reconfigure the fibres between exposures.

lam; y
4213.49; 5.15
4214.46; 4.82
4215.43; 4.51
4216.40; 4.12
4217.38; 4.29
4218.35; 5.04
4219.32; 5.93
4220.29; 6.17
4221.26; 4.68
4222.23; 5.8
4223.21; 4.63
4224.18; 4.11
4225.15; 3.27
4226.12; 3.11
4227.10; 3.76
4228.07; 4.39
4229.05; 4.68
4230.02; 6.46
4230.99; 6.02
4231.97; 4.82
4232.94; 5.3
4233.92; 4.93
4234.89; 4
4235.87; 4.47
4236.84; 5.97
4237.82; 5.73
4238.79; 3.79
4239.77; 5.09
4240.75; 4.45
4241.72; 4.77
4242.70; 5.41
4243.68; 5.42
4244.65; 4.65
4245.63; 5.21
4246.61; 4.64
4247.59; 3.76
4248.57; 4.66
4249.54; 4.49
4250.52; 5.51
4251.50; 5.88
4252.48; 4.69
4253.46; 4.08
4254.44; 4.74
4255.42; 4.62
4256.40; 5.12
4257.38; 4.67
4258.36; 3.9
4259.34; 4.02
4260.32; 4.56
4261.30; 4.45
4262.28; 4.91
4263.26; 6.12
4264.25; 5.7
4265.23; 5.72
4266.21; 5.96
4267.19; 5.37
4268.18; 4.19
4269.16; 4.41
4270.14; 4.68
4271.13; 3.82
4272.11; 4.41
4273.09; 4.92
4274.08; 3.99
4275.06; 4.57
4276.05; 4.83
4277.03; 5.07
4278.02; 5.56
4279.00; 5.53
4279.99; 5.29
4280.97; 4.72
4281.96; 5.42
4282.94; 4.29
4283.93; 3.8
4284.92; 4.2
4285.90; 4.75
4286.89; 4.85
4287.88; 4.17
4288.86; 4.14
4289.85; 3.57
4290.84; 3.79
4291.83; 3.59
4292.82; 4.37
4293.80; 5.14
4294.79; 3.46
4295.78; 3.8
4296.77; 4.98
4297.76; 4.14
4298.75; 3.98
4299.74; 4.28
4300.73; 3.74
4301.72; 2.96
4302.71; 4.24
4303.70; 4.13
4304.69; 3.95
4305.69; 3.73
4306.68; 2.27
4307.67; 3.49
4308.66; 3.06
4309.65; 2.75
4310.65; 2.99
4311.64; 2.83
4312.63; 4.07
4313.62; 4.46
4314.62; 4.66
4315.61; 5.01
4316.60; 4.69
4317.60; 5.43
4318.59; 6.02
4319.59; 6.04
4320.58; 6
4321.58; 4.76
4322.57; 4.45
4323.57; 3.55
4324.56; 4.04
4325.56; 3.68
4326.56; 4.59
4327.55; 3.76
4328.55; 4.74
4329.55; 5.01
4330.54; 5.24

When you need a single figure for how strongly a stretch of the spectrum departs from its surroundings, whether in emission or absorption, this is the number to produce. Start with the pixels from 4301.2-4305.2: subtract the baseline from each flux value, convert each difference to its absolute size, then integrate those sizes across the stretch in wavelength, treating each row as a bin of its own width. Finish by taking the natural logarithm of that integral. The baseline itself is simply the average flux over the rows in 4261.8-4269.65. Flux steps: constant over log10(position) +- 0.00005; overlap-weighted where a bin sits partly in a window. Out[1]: 1.8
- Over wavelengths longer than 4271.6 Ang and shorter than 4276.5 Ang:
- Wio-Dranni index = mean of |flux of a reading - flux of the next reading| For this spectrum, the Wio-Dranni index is 0.57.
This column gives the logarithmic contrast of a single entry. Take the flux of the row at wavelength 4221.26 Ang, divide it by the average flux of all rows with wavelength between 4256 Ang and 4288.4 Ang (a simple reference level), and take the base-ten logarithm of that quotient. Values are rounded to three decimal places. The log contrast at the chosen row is -0.010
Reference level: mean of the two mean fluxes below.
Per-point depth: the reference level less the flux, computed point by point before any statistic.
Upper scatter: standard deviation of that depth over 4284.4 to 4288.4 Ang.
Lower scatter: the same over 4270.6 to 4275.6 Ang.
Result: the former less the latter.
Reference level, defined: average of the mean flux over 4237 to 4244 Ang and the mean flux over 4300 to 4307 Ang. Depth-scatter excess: -0.09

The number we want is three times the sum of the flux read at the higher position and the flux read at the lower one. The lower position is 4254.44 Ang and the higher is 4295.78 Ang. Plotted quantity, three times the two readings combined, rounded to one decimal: 25.6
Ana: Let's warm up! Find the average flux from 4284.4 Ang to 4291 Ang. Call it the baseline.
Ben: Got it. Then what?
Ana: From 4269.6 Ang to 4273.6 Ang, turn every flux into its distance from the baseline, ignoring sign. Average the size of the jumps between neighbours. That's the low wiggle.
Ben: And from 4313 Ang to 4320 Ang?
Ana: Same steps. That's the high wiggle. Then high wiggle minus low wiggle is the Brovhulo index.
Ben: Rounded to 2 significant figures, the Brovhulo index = 0.11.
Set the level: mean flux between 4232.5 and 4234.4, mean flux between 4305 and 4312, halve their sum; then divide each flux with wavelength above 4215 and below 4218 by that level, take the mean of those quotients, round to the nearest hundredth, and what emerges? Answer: 1.06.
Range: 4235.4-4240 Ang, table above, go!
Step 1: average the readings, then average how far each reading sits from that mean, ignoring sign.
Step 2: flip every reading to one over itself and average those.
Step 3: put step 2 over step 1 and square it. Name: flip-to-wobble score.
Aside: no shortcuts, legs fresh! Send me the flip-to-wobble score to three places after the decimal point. 0.085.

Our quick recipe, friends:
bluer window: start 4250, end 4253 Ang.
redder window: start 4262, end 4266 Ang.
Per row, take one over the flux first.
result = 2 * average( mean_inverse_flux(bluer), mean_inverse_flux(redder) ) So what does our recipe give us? 0.37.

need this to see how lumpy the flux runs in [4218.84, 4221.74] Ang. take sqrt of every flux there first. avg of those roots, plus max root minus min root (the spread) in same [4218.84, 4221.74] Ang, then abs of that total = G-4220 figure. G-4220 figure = 2.68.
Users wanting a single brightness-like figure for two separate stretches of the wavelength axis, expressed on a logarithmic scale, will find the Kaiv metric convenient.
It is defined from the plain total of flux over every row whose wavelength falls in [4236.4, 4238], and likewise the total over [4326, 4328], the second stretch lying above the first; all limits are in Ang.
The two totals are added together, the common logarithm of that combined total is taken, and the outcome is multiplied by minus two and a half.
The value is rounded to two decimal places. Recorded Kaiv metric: -3.26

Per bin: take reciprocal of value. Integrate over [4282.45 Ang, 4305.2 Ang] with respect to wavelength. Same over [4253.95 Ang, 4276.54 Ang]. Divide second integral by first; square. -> 0.73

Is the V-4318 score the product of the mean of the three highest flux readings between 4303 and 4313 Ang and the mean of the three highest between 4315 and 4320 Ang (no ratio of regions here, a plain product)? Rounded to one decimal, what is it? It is 23.6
